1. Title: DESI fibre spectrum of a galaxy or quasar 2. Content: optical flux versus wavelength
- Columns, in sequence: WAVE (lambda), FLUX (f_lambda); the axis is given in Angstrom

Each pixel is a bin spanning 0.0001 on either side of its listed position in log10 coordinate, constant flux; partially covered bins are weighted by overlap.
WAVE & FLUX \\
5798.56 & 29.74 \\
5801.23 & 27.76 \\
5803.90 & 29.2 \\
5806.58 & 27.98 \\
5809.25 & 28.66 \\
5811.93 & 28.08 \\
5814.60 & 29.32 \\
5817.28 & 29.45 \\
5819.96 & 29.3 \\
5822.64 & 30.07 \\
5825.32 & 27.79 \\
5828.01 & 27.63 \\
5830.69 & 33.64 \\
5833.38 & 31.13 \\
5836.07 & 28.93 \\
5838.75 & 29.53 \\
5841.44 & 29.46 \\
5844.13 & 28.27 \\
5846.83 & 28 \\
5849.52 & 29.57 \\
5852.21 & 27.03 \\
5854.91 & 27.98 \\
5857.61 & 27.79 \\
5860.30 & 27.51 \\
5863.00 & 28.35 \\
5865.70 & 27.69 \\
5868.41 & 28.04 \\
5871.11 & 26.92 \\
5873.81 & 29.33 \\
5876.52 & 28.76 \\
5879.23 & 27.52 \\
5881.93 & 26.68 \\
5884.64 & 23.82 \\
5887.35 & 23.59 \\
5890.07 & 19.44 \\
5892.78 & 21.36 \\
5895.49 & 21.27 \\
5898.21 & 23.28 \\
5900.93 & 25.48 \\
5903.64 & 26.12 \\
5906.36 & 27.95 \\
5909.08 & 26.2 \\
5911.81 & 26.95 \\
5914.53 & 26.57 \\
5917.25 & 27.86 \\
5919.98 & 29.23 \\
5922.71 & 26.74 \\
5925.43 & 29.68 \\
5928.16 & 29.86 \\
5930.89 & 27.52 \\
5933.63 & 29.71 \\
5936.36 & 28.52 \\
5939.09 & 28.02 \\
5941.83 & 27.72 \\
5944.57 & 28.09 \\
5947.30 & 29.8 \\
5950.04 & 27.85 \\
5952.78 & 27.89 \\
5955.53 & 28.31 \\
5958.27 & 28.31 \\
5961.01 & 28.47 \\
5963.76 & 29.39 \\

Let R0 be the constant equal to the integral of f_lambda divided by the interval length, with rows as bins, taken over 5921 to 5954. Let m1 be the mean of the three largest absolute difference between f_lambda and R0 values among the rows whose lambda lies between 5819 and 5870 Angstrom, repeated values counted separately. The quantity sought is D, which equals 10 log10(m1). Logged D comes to 5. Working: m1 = 3.1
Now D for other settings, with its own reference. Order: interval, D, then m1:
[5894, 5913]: 7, 5.1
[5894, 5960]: 7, 5.1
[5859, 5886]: 4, 2.7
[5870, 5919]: 9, 7.8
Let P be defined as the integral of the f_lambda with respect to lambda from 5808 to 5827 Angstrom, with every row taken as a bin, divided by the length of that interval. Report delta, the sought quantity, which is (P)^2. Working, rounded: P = 28.9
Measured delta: 837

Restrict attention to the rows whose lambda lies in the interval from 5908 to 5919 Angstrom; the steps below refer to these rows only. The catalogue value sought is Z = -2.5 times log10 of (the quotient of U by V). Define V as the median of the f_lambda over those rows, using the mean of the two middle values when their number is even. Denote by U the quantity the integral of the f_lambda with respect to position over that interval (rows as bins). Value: -2.612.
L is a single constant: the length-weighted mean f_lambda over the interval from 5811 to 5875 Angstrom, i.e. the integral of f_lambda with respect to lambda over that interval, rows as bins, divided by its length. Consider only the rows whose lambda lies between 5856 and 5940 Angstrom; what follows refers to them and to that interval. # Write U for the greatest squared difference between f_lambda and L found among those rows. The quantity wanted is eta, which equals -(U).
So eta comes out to -87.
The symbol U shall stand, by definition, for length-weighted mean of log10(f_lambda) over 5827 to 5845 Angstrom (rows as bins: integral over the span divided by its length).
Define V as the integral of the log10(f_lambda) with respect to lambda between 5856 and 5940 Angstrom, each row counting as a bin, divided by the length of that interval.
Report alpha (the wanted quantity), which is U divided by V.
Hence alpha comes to 1.04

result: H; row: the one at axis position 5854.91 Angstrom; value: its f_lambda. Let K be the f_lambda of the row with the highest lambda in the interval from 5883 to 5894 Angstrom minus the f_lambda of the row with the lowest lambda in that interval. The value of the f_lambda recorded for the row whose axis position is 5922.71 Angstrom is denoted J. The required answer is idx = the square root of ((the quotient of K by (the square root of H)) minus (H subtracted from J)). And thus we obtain 0.9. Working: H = 27.98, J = 26.74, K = -2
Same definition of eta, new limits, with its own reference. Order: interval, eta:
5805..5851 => -24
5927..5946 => -2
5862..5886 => -25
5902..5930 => -7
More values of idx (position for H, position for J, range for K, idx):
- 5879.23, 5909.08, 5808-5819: 1.2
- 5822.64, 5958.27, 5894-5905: 1.6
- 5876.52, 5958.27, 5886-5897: 0.1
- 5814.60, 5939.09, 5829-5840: 0.7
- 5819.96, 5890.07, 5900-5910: 3.2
